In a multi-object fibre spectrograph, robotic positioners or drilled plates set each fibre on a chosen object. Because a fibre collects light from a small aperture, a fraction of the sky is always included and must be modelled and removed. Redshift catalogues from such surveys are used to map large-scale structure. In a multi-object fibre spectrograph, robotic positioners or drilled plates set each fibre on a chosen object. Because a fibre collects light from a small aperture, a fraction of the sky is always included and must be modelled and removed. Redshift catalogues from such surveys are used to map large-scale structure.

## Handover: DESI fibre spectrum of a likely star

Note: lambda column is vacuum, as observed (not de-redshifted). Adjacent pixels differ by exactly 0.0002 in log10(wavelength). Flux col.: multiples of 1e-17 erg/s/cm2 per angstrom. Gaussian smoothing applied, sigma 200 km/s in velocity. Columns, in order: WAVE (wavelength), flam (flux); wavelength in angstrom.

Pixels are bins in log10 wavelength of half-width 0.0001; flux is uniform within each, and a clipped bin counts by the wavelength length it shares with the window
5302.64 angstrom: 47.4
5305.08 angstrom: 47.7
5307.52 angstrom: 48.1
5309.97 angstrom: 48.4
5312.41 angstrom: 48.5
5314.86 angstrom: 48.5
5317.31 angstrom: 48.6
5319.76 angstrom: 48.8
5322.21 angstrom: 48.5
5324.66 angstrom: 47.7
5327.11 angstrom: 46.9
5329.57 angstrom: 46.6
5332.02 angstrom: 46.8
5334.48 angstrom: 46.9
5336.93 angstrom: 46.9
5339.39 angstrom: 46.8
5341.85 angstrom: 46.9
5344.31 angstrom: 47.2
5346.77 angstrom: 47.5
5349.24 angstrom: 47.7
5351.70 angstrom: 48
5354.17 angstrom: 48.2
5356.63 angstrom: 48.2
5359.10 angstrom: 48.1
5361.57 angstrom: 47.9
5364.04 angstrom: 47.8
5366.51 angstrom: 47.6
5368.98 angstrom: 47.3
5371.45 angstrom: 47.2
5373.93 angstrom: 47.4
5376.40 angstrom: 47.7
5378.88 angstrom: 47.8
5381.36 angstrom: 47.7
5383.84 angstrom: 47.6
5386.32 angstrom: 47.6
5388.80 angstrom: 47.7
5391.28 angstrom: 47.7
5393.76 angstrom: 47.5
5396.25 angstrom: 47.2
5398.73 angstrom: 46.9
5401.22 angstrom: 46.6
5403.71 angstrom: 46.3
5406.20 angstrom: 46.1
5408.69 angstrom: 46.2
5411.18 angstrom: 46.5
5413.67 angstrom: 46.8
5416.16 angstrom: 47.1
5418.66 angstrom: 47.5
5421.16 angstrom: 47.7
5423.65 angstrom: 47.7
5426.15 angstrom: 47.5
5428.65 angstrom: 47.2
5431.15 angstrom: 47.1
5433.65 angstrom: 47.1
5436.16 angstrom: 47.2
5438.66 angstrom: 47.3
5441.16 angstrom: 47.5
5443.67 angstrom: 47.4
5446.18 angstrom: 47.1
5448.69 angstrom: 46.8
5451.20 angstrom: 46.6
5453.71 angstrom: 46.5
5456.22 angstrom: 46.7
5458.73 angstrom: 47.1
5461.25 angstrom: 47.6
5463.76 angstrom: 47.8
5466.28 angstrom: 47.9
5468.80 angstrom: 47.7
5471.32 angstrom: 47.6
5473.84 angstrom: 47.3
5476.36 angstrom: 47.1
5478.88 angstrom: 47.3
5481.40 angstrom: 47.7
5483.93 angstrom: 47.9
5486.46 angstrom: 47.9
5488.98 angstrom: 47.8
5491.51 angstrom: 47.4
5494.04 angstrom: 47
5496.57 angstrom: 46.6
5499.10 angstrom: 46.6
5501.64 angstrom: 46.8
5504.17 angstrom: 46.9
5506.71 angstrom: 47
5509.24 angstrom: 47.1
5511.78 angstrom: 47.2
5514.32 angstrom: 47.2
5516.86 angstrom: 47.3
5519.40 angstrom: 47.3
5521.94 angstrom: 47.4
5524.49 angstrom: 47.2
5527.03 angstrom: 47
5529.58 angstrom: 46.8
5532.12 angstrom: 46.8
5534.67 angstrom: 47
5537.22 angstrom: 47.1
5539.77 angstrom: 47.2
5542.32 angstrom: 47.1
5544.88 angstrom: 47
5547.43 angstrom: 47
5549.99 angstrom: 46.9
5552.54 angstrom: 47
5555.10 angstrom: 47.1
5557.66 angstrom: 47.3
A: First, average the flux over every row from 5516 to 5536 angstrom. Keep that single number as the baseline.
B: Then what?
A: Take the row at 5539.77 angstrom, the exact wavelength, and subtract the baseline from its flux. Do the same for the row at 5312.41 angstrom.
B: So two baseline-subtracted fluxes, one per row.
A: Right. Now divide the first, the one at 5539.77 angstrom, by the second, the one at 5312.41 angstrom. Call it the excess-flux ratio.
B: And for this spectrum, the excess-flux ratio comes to 0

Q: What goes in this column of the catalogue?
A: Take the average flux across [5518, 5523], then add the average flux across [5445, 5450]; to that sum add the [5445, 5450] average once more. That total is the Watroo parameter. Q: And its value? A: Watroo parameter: 141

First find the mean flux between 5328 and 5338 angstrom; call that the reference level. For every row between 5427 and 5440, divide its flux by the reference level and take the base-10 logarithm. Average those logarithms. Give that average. 0.0035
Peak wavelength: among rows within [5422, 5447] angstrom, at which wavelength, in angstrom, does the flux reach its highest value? 5423.65 angstrom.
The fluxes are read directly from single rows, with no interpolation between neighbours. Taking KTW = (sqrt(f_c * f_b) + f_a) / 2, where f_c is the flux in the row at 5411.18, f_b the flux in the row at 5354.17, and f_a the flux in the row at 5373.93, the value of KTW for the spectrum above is 47.4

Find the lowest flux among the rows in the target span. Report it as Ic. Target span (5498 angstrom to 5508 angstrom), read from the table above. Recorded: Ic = 46.6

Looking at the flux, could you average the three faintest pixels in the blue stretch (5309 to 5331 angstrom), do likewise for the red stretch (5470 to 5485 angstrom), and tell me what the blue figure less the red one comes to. -0.2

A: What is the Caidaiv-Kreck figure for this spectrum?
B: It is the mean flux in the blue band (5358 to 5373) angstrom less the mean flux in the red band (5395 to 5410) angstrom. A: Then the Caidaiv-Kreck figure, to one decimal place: 1.1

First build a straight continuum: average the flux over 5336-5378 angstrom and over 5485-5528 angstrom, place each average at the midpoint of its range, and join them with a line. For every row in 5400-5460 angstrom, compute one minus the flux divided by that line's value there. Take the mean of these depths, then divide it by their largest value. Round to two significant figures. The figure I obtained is 0.29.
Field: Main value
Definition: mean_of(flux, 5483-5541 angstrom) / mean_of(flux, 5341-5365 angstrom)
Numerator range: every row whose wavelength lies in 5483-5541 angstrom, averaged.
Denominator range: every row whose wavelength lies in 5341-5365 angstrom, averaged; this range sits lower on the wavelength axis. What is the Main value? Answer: 0.987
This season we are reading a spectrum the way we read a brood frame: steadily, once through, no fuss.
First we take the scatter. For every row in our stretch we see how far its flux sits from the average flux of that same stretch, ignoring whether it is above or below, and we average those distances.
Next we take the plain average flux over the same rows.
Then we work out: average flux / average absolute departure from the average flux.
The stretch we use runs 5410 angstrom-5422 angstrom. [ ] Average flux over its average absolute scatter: 123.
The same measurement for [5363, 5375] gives 247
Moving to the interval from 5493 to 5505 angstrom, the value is 325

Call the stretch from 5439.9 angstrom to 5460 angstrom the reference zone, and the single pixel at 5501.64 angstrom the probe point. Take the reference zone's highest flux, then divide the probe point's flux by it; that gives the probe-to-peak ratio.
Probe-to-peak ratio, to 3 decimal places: 0.985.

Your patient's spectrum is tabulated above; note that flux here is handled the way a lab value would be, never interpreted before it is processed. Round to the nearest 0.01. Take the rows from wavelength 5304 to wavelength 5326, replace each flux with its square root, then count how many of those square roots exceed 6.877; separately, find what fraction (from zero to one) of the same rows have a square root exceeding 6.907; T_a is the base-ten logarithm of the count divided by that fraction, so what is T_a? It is 1.06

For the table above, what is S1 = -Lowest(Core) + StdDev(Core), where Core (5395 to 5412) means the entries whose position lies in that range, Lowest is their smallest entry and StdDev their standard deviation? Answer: -45.7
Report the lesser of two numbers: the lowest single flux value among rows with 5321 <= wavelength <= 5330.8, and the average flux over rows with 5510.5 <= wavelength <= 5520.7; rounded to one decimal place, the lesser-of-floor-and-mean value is 46.6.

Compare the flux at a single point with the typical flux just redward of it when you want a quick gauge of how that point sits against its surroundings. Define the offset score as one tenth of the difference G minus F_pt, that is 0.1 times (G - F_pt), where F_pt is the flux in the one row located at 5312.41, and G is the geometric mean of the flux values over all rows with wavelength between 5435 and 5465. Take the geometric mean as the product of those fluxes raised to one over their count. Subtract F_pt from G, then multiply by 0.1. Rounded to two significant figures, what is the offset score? -0.14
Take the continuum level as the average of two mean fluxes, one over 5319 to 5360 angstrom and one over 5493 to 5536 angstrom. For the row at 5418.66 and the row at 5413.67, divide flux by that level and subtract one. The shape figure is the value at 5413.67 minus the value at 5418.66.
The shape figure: -0.015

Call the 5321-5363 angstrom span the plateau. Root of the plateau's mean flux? 6.89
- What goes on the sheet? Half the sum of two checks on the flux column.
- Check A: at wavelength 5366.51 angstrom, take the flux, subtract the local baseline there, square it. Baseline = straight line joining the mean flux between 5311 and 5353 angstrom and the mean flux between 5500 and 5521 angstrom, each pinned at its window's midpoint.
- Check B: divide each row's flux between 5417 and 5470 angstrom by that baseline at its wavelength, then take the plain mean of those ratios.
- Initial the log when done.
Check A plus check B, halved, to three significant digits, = 0.507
